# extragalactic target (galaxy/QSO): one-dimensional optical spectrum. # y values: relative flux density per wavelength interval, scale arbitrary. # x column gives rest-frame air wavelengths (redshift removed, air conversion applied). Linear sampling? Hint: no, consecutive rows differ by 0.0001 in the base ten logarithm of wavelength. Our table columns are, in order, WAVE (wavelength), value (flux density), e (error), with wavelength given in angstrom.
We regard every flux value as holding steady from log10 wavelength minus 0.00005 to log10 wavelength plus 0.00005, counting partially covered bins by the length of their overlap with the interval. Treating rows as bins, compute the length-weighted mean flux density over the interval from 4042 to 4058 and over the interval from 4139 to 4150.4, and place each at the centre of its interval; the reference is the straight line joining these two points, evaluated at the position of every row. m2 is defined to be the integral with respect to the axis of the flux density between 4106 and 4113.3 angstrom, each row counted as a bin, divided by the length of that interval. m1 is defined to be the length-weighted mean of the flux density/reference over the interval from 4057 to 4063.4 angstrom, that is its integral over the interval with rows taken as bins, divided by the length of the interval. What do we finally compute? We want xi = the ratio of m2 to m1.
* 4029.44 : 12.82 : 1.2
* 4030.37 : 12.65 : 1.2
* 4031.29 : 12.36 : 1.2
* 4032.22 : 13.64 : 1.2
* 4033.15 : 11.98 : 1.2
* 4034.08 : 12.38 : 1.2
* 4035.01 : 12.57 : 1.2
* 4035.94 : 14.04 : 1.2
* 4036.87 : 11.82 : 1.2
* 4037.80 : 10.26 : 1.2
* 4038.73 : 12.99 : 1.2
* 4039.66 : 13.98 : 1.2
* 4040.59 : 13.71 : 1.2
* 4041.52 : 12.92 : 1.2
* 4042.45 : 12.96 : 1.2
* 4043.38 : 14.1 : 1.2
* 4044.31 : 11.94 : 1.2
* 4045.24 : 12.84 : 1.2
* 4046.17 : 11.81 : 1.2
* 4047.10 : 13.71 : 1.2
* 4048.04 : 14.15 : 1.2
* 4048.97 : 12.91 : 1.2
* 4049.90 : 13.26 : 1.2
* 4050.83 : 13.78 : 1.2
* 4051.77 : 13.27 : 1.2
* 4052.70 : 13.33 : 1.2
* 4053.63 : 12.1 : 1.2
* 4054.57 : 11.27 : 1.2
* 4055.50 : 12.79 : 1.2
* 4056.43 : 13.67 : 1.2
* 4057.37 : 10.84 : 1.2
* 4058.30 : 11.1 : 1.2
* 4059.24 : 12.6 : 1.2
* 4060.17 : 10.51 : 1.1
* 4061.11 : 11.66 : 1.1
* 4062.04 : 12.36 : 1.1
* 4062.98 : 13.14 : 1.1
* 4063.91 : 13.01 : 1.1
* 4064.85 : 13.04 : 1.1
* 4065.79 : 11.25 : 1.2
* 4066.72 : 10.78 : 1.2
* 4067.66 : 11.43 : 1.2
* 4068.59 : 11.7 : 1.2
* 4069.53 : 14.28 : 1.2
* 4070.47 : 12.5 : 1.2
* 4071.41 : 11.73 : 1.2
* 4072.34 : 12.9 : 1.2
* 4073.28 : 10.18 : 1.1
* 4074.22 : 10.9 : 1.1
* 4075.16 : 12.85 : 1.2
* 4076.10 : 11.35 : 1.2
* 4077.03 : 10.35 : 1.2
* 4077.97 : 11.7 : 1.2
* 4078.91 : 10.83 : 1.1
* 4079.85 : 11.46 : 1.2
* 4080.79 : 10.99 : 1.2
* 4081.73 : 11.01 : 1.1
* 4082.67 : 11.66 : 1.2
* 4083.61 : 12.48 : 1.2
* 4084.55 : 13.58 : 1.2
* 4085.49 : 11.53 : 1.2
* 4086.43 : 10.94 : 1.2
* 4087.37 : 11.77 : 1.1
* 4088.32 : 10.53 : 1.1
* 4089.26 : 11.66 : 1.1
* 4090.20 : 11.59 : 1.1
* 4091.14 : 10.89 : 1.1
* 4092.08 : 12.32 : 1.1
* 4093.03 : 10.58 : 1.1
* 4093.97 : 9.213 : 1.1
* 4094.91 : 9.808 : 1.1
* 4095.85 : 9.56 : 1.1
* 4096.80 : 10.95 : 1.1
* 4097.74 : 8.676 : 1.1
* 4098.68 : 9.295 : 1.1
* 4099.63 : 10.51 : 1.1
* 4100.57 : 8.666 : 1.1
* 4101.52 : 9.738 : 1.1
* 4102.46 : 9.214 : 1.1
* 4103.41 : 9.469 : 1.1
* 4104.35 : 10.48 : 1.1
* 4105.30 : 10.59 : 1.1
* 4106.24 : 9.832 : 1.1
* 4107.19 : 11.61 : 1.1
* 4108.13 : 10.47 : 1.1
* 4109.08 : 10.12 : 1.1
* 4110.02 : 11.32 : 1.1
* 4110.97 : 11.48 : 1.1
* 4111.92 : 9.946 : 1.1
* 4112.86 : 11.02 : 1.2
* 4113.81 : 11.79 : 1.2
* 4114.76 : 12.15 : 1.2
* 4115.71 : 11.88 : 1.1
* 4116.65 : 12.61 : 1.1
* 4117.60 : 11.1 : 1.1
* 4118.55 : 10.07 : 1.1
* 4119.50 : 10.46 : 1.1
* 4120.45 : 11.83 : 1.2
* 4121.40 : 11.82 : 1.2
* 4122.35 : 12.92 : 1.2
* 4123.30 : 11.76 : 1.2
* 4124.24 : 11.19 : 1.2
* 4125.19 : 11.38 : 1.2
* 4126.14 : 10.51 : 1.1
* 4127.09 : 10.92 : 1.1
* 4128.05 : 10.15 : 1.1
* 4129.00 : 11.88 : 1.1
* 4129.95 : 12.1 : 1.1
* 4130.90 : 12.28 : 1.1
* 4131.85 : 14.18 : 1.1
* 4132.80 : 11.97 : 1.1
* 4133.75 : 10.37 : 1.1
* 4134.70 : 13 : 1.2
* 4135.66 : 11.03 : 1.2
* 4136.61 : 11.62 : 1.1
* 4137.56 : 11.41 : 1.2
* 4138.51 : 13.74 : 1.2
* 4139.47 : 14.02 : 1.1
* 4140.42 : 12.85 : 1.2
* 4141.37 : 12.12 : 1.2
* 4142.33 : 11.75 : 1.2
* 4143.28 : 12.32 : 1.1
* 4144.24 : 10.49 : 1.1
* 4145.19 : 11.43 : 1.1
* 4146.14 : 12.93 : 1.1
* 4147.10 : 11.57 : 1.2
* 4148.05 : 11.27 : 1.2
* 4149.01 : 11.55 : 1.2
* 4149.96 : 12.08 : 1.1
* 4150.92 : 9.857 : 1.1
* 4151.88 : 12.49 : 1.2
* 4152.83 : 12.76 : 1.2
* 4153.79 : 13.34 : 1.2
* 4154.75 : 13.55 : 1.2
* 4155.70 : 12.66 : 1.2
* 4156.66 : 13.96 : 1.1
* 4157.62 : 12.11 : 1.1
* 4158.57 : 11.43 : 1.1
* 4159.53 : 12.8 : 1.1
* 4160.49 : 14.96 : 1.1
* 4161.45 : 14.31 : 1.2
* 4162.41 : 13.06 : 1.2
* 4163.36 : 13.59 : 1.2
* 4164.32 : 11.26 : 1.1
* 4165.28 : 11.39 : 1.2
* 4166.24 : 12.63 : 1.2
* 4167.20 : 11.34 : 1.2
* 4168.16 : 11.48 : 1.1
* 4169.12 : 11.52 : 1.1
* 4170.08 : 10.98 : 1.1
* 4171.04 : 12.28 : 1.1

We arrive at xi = 11.7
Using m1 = 0.92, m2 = 10.8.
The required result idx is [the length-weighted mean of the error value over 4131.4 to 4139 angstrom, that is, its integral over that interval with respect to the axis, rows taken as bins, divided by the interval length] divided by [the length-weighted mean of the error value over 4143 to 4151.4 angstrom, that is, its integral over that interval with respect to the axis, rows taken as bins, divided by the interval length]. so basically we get 1.01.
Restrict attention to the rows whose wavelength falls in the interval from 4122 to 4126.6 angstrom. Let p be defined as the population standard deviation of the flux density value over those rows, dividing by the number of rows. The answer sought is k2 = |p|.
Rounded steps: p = 0.80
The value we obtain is 0.8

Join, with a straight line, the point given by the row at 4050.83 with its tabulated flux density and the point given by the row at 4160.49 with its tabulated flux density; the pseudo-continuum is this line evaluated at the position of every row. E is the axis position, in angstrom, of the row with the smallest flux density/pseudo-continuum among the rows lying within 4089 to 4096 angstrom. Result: 4093.97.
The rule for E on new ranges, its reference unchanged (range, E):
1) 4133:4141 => 4133.75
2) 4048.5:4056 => 4054.57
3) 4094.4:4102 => 4100.57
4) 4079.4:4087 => 4086.43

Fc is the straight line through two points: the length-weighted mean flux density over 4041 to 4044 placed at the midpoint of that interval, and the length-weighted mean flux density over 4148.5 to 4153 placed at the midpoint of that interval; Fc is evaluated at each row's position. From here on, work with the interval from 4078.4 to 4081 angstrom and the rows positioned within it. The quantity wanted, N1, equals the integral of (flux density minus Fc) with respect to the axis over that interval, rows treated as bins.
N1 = -4.2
